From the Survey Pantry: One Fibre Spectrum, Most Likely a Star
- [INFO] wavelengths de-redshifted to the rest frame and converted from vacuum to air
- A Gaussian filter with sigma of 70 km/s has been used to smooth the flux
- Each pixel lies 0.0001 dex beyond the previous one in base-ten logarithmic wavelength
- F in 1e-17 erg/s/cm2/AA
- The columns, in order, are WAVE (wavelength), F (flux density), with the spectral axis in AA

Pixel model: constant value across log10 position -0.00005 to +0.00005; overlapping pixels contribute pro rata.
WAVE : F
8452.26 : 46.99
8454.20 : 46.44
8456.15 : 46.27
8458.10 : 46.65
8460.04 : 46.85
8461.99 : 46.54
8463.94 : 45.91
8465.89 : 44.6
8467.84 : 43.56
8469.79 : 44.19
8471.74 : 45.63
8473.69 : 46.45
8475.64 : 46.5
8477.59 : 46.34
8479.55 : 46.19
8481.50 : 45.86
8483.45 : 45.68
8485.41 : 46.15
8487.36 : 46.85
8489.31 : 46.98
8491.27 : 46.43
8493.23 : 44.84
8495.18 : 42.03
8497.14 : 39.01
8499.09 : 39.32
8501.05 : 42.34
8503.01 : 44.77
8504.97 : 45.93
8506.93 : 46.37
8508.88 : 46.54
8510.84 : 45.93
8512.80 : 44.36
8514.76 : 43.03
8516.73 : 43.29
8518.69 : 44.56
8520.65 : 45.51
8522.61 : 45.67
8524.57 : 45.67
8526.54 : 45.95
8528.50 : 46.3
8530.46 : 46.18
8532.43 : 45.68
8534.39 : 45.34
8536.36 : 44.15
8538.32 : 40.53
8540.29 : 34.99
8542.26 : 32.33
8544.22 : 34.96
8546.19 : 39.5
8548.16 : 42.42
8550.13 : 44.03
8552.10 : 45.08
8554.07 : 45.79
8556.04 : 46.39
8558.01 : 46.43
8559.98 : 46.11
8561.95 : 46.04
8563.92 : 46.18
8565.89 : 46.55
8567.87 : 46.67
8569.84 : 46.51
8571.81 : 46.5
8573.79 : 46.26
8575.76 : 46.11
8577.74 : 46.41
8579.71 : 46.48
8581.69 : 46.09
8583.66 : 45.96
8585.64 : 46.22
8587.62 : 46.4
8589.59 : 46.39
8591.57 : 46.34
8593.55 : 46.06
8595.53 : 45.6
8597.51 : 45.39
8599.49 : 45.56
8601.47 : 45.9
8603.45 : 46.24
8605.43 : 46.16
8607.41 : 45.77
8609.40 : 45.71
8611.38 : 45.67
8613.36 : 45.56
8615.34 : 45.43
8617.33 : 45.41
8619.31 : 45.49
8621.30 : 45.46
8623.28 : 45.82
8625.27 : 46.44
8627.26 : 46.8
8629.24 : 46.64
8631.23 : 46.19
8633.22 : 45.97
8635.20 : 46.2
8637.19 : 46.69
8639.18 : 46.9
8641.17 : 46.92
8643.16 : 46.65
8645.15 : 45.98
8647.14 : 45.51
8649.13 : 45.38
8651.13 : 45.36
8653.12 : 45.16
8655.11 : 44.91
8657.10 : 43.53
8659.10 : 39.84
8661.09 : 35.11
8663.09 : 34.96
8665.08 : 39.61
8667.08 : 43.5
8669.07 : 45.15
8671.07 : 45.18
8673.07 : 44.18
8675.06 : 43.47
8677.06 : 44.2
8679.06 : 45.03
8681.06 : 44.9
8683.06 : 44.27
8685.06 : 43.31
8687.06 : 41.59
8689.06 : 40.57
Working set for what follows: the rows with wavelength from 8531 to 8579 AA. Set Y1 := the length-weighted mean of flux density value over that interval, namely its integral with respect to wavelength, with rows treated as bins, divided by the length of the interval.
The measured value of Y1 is 43.8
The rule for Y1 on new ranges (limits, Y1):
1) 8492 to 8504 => 42.1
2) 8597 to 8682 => 44.8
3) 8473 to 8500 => 44.9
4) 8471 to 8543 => 44.3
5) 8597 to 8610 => 45.8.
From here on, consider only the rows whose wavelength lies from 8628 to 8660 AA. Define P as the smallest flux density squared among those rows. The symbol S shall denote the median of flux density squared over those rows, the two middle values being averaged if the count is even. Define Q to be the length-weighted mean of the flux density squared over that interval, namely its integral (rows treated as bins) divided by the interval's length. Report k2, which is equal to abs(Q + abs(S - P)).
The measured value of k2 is 2601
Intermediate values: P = 1587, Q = 2075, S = 2114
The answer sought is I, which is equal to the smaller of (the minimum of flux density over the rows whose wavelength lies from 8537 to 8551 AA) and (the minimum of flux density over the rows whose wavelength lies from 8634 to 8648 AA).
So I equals 32.3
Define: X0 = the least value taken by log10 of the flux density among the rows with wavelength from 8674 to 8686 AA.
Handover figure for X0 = 1.64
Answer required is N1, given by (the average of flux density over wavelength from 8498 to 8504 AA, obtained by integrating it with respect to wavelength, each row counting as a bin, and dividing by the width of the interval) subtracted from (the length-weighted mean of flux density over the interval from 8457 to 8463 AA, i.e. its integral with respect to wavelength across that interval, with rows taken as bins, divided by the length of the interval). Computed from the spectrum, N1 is 5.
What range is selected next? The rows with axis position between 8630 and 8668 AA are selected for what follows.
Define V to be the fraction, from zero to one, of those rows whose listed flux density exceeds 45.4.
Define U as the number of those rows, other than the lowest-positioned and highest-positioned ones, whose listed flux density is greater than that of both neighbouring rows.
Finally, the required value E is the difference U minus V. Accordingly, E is 0.5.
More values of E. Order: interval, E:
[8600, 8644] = 3.0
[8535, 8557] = -0.2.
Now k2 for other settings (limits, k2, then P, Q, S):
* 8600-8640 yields 2166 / 2062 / 2118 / 2110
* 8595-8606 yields 2131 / 2060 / 2098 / 2093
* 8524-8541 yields 2806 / 1224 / 1944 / 2086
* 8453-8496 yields 2469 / 1767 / 2098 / 2137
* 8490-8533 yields 2545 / 1522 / 1988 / 2078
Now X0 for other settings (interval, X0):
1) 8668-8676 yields 1.64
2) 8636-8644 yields 1.67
